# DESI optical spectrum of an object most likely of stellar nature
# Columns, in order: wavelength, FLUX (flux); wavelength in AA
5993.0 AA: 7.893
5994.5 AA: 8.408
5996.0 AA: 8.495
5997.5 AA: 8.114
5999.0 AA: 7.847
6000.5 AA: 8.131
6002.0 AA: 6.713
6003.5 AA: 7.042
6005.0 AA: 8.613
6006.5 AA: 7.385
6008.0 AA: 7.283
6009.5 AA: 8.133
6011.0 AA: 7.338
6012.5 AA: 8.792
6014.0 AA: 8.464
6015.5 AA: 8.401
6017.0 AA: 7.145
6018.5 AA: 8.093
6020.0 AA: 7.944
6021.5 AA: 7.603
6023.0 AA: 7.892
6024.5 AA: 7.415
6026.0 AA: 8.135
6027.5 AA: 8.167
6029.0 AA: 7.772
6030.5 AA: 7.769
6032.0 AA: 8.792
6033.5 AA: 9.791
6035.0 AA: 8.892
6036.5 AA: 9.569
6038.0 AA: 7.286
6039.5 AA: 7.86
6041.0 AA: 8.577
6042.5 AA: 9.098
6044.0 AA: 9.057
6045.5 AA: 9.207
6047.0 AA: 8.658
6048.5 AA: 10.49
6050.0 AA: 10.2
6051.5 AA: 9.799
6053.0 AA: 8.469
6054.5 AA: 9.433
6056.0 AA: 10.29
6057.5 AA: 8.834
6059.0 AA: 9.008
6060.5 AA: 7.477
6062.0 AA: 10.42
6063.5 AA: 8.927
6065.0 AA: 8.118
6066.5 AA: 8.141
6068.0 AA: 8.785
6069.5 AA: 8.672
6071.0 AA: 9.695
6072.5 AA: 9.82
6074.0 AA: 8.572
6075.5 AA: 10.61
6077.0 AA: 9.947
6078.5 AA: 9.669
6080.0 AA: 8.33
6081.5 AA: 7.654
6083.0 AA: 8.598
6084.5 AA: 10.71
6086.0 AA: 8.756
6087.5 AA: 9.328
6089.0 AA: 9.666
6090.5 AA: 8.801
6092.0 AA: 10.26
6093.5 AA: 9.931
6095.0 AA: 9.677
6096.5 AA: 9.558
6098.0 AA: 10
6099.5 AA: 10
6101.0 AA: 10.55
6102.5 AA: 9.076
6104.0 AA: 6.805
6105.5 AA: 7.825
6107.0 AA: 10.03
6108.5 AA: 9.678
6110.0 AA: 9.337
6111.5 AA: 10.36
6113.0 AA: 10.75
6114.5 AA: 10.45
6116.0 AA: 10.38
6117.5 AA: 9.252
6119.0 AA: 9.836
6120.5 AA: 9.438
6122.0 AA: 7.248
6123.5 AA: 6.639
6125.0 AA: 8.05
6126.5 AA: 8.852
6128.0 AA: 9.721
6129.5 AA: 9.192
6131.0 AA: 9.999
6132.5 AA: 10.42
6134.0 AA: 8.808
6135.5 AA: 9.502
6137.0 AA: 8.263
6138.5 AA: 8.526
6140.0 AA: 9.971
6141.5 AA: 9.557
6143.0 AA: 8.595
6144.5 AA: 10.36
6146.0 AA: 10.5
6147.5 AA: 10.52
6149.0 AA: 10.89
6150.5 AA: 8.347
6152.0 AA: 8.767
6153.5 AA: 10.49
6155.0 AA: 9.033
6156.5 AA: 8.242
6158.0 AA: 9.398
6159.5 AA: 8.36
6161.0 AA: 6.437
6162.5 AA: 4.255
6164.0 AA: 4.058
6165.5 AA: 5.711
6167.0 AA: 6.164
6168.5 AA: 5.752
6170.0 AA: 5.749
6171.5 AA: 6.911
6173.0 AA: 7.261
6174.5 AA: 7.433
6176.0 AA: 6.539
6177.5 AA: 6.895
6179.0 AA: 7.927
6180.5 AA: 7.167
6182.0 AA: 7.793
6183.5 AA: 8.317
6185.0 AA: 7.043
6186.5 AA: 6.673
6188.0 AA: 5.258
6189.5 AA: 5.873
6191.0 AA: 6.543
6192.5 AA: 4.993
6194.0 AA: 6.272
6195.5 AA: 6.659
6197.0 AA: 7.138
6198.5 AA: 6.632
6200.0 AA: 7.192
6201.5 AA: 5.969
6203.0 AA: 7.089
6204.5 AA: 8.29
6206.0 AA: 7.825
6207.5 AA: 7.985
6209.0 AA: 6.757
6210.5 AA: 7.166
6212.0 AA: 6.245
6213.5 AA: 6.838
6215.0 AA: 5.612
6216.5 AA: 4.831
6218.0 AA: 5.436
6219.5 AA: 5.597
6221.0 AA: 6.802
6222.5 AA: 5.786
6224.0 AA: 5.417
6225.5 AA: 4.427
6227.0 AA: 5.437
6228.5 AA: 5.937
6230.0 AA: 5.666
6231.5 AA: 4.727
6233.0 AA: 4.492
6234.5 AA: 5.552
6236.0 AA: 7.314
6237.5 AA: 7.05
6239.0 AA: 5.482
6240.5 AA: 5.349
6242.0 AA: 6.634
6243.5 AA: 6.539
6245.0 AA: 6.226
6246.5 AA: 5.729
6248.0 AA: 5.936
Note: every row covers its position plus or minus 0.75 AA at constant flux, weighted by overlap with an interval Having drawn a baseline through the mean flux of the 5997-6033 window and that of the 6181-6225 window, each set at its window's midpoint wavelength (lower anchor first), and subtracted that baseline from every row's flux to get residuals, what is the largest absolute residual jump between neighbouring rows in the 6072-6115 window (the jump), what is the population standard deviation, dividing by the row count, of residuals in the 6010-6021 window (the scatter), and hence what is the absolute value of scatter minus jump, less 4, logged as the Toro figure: -2.3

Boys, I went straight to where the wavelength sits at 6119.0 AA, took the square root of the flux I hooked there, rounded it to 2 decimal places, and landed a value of 3.14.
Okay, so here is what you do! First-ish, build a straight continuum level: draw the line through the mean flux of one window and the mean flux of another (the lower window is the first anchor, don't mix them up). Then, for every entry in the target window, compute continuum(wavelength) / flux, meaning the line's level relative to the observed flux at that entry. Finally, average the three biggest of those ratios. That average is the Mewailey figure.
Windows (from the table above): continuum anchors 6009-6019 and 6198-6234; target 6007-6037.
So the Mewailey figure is 1.11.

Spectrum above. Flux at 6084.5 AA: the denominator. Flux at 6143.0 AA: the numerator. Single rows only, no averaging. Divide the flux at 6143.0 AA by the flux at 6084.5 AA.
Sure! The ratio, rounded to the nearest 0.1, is 0.8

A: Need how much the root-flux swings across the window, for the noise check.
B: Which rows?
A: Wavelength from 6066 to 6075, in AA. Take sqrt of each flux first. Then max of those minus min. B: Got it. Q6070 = 0.28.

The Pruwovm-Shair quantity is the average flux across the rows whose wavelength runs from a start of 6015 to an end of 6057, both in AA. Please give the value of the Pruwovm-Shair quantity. 8.6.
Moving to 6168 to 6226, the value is 6.6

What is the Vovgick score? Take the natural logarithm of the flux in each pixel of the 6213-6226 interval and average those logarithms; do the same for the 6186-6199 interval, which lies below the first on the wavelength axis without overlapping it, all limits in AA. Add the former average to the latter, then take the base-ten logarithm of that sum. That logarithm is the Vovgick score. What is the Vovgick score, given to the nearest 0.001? 0.549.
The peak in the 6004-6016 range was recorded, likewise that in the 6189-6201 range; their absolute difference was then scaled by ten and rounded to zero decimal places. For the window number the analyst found 16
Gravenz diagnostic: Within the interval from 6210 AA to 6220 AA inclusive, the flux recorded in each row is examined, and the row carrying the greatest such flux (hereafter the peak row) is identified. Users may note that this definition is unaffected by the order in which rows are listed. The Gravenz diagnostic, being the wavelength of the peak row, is 6210.5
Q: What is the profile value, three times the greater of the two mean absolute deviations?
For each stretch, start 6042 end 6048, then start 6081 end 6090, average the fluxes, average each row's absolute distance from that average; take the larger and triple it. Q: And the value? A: 2.35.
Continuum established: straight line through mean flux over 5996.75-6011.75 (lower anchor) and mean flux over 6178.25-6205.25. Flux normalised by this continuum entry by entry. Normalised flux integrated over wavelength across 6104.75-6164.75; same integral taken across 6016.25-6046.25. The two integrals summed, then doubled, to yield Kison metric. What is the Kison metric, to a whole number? 219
